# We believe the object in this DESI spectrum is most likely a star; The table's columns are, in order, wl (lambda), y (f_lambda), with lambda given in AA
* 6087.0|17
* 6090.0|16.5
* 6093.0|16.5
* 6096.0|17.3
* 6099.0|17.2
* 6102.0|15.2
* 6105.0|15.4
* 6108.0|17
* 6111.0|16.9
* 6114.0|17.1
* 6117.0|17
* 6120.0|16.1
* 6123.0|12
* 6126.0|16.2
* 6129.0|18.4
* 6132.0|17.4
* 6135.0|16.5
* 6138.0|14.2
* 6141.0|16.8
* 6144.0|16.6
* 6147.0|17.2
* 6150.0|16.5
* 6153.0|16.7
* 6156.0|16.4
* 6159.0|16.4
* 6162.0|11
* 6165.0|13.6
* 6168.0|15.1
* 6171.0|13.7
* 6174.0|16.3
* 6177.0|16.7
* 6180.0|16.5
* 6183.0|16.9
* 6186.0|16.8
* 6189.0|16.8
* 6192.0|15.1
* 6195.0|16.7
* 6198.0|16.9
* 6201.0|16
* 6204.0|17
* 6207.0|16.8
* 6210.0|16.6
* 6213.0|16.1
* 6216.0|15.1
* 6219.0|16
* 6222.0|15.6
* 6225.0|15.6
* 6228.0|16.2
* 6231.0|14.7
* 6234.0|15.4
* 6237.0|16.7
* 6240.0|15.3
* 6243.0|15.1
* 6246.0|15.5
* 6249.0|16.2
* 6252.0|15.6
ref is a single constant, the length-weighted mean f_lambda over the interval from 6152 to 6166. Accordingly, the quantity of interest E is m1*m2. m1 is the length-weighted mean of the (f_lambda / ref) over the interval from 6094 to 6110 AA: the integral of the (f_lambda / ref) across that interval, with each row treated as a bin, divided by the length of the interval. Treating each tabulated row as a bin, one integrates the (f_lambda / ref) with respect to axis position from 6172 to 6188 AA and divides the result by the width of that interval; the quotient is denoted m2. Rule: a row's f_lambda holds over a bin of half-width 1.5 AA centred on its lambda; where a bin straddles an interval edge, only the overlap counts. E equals 1.24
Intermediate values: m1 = 1.11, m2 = 1.12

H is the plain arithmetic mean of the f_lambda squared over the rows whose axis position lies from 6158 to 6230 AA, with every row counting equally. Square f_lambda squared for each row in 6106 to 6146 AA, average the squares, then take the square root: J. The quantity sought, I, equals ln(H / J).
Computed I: -0.08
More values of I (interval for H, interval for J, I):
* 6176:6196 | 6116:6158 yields 0.01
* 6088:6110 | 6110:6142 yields 0.00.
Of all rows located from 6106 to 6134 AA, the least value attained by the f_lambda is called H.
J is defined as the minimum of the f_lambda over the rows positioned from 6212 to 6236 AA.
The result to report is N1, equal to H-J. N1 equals -2.7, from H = 12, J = 14.7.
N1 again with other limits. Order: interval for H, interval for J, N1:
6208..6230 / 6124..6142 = 0.9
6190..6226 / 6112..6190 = 4.1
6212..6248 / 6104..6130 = 2.7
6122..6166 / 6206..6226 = -4.1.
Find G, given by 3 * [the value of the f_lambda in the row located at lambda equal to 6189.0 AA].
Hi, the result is 50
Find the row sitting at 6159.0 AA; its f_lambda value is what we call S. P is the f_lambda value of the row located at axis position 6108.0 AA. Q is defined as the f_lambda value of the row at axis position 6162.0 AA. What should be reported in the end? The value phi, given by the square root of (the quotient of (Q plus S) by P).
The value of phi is 1.27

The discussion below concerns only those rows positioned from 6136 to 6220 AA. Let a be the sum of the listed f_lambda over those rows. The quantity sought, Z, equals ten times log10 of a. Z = 26.5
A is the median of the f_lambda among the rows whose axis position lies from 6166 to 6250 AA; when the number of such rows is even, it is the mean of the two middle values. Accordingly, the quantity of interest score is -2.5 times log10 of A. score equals -3.02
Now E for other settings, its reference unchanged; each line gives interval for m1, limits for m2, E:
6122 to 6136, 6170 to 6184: 1.19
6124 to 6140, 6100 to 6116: 1.23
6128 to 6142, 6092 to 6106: 1.24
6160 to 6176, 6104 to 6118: 1.08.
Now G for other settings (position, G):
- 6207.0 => 50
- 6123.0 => 36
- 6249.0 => 49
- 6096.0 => 52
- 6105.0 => 46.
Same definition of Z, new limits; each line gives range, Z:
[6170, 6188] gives 19.9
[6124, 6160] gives 23.0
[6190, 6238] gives 24.1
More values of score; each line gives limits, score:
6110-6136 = -3.07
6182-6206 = -3.06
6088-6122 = -3.07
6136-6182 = -3.04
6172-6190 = -3.06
